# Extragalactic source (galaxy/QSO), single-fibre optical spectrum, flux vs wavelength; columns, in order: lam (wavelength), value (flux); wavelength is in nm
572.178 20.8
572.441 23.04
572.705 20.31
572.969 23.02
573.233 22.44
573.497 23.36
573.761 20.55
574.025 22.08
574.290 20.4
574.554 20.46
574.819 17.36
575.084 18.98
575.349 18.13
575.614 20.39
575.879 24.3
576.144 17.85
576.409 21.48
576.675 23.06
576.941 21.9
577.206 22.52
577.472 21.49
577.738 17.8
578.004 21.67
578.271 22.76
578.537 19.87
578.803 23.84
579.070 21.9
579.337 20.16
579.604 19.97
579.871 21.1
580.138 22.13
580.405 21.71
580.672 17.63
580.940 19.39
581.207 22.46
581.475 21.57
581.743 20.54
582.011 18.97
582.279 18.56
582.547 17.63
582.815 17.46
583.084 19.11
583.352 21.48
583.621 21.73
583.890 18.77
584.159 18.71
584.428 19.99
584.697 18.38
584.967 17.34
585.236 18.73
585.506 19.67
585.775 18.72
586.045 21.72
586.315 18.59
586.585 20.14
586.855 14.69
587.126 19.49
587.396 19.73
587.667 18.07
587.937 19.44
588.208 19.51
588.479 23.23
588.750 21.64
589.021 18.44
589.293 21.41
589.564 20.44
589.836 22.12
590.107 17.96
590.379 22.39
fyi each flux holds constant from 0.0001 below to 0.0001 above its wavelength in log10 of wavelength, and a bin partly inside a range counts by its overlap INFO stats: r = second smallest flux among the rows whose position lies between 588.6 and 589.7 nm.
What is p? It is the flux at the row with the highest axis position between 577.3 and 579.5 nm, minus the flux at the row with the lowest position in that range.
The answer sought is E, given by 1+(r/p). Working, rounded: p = -1.3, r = 20.44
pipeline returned -14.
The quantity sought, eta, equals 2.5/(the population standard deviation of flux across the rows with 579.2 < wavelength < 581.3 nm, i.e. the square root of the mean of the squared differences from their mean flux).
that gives 1.66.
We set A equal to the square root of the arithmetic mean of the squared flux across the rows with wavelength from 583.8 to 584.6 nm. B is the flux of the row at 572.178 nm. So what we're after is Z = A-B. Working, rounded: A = 19.2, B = 20.8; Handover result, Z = -1.6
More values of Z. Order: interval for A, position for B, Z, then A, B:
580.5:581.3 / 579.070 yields -2.0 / 19.9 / 21.9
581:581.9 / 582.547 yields 3.9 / 21.5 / 17.63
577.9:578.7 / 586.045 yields -0.3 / 21.5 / 21.72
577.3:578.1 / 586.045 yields -1.3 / 20.4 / 21.72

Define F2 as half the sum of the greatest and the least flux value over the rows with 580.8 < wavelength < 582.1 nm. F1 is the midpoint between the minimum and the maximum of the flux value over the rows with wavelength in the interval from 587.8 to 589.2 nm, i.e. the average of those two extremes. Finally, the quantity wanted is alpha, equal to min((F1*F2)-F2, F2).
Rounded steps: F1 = 20.8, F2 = 20.7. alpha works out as 20.7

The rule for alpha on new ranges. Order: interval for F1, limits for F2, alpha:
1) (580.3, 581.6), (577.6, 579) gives 20.8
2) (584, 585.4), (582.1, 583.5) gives 19.5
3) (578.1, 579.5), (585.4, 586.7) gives 20.2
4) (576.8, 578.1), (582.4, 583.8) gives 19.6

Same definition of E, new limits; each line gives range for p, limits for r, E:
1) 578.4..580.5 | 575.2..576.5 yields 11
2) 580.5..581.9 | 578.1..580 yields 8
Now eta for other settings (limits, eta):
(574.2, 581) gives 1.31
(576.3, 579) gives 1.52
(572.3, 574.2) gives 2.20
